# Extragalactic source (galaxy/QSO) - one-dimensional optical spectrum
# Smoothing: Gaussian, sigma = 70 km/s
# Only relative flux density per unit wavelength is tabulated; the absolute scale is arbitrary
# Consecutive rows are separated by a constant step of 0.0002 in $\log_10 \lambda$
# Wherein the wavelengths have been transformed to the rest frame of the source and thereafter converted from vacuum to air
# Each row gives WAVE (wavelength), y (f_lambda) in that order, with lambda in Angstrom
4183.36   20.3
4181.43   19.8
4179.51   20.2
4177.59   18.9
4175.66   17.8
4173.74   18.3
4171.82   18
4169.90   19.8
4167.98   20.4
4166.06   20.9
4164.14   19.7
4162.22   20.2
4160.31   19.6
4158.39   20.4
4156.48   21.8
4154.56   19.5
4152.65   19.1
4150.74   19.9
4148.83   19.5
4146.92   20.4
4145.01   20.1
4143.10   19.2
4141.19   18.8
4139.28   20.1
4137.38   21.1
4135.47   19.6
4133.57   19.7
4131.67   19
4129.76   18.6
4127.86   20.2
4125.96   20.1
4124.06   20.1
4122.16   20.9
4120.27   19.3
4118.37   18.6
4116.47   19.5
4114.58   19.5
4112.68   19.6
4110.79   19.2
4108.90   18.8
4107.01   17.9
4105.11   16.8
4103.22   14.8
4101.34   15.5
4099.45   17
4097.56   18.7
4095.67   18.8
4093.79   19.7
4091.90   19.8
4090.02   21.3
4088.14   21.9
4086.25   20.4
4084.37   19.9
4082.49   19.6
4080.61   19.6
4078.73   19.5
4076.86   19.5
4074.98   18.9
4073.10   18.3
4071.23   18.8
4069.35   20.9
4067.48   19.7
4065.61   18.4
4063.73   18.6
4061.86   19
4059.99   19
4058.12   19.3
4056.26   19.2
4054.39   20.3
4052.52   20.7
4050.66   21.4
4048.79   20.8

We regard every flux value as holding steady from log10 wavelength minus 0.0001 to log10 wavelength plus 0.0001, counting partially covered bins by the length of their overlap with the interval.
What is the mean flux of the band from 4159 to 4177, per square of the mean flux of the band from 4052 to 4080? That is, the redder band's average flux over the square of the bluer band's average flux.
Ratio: 0.052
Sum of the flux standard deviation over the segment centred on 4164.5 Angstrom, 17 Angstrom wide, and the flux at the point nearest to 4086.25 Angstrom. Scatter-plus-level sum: 21.4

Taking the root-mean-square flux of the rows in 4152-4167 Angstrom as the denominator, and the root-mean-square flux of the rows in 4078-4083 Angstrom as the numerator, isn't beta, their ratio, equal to 0.970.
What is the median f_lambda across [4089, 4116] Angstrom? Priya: 18.8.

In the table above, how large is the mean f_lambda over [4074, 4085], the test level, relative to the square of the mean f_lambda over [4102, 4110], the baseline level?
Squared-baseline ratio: 0.0669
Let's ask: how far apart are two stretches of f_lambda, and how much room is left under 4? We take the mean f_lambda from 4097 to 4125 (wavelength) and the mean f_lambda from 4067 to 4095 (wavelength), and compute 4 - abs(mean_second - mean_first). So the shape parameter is 2.56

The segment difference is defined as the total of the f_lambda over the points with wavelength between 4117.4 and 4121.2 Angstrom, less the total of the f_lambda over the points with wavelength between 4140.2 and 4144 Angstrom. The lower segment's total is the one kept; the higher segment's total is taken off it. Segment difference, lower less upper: -0.10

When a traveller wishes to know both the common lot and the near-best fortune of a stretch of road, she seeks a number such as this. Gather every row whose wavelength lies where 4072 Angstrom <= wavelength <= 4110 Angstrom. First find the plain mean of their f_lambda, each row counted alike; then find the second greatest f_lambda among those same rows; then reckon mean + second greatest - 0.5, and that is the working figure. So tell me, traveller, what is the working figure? 39.6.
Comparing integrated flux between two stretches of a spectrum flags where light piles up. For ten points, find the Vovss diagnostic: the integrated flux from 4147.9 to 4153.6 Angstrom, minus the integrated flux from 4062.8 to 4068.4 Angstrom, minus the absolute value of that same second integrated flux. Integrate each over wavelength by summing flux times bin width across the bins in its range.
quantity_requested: -100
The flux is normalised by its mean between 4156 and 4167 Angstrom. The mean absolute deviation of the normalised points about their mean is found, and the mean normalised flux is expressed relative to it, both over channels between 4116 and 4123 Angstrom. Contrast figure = 30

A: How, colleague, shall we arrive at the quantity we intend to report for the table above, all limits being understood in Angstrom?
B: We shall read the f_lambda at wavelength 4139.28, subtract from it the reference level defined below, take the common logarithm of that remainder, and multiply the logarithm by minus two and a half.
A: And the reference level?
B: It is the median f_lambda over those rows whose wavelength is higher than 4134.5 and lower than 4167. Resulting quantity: 1.7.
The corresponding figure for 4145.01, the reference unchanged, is 1.7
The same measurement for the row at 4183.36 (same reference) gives 1.0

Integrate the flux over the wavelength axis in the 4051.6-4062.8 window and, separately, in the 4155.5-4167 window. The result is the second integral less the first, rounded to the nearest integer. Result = 15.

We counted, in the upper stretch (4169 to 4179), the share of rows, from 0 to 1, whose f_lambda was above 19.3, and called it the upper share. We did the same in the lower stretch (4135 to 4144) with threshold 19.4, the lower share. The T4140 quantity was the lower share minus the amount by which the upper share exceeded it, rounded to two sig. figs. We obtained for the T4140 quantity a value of 1.0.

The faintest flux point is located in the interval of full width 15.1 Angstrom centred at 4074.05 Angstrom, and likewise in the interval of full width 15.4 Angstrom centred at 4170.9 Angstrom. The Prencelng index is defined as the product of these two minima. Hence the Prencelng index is 326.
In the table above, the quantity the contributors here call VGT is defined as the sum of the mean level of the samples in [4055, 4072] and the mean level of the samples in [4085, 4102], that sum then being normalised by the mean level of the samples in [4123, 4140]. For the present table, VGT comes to 1.94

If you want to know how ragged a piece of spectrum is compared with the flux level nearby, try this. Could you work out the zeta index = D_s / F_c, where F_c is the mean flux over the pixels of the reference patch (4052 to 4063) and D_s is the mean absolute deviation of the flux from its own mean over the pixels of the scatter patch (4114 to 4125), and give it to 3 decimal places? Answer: 0.029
